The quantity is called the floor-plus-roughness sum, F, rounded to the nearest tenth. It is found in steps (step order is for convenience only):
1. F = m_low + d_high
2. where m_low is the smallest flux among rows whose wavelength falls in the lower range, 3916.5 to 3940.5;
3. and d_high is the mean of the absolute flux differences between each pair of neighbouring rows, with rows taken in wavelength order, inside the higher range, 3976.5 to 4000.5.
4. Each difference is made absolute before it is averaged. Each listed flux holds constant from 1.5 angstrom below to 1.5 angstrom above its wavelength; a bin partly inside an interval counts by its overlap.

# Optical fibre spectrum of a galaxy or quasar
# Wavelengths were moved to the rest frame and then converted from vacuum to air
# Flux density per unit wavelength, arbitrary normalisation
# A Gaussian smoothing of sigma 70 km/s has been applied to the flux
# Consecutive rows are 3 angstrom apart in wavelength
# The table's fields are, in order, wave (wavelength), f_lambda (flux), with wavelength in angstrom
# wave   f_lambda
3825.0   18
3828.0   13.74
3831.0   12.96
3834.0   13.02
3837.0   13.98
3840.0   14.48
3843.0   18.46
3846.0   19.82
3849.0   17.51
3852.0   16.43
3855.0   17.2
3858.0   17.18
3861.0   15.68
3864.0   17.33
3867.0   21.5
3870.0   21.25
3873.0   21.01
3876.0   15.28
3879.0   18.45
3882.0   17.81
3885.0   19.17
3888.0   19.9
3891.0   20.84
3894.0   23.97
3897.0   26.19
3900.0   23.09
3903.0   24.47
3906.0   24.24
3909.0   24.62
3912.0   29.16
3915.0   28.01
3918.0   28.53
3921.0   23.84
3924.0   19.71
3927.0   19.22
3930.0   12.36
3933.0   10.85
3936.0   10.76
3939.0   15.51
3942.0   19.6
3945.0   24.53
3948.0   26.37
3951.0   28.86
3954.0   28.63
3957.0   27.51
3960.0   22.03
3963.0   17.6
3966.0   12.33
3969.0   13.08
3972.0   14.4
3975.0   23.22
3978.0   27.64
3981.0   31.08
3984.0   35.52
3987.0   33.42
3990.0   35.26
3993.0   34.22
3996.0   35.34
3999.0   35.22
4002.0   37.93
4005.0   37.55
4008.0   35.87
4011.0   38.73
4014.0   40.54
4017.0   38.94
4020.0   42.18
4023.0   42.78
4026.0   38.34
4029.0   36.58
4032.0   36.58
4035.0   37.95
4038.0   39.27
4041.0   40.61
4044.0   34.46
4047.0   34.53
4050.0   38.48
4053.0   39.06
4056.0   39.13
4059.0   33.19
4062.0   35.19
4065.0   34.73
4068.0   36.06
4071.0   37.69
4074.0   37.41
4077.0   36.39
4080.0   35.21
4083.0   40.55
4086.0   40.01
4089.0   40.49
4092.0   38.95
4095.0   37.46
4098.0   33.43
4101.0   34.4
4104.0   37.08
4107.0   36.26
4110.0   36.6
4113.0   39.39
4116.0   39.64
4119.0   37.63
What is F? 12.8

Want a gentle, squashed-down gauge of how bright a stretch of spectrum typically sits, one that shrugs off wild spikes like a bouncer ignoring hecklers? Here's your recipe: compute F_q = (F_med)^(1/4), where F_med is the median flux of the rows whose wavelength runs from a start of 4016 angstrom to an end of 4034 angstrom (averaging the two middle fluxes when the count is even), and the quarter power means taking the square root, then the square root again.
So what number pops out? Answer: 2.49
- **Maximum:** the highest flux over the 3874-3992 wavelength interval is 35.52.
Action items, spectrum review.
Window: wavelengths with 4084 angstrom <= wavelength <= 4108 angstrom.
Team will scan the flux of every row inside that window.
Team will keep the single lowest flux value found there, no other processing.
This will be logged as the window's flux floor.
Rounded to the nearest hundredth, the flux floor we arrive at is 33.43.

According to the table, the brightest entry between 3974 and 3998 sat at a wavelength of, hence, 3984.0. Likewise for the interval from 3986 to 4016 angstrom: 4014.0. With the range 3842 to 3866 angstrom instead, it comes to 3846.0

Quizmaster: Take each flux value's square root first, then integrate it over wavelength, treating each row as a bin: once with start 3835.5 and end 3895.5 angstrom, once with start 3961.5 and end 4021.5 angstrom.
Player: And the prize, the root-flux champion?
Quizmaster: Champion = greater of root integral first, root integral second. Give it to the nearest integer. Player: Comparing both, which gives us 329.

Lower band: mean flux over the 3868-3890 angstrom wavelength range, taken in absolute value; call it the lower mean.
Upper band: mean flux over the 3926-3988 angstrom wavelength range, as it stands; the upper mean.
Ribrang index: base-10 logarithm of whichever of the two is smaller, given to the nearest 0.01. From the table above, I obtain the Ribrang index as 1.28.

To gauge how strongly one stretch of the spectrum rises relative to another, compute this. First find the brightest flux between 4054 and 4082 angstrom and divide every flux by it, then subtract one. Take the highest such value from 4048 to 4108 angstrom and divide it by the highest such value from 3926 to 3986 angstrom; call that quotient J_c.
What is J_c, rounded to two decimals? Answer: -0.39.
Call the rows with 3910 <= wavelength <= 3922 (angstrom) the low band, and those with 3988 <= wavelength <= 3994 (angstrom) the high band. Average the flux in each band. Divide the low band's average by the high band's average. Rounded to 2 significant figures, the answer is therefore 0.79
